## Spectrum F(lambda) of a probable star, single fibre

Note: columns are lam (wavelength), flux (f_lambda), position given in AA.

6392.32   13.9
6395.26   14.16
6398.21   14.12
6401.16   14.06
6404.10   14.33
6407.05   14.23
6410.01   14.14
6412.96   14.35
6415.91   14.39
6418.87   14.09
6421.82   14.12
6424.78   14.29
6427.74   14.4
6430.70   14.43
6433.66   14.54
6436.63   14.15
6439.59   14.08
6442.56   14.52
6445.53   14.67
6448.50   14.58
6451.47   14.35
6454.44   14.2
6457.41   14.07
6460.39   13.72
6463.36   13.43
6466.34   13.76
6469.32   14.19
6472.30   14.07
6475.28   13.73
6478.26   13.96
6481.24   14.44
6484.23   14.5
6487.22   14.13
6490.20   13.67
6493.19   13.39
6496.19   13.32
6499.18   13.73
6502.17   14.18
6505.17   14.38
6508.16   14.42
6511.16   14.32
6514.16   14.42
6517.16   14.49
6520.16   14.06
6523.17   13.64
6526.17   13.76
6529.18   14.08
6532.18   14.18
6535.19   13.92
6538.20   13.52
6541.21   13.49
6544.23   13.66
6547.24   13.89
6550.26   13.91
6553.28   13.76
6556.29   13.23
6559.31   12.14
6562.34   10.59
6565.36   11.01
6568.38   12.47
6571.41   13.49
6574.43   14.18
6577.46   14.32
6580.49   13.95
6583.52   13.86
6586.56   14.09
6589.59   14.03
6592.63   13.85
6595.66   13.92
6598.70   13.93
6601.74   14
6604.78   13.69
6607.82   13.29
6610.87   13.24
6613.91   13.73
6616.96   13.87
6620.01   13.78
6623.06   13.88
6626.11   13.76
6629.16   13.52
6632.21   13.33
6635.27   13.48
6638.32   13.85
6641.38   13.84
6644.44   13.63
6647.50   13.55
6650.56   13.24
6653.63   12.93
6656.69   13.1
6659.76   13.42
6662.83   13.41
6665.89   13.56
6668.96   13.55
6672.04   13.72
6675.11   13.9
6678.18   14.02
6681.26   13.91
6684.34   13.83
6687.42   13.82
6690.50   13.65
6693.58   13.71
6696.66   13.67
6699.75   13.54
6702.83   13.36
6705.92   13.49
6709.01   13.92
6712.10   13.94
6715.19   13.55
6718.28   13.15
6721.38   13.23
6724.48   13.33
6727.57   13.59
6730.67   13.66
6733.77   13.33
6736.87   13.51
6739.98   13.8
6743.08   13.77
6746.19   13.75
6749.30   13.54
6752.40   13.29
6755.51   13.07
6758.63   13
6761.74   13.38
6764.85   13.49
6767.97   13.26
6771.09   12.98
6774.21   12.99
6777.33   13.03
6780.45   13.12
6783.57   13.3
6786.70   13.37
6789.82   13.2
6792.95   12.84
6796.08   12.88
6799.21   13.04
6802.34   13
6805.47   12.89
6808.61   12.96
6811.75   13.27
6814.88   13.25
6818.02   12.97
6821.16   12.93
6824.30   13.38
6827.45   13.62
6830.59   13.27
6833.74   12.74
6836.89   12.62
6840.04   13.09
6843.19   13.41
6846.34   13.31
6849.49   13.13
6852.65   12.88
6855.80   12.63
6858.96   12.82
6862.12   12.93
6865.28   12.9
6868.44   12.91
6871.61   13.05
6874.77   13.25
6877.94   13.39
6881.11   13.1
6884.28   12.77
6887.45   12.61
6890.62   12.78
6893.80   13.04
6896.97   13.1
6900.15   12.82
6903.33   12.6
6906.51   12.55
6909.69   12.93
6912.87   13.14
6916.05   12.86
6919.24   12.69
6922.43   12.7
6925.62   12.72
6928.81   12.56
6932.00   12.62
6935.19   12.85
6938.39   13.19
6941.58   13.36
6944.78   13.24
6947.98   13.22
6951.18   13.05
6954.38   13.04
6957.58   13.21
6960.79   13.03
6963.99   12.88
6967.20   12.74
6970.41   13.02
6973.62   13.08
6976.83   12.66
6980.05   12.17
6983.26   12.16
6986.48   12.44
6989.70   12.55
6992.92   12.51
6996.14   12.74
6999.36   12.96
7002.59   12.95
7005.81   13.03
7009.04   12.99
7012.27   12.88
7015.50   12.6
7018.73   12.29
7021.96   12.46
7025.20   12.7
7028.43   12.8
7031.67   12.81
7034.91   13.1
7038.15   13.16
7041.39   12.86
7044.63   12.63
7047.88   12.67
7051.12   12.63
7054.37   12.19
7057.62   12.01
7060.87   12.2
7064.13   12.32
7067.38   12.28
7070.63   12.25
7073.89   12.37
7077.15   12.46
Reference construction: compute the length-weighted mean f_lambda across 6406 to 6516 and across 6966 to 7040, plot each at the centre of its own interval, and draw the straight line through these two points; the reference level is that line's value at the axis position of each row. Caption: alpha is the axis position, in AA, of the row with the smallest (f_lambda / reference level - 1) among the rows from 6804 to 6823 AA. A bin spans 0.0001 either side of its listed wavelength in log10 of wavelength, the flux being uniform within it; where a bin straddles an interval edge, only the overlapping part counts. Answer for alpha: 6805.47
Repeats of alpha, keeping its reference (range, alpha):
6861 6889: 6887.45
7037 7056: 7054.37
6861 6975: 6906.51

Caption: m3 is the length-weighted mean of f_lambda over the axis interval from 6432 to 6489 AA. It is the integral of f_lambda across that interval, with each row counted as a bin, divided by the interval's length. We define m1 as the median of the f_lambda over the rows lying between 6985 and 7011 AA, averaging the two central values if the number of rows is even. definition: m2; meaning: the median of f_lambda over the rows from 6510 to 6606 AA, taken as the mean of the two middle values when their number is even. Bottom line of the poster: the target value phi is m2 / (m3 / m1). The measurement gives 12.6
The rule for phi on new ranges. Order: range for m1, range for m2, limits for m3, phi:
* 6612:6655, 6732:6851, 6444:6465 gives 12.8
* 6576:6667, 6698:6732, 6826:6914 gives 14.3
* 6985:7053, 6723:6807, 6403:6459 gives 11.8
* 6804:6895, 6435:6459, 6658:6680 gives 13.6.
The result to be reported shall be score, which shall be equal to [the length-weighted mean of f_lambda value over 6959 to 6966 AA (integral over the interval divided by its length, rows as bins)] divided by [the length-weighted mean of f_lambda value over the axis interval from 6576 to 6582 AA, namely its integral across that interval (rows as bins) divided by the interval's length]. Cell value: 0.92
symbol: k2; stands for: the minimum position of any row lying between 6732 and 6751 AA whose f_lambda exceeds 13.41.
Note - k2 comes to 6736.87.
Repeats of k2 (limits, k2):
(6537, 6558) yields 6538.20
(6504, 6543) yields 6505.17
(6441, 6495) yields 6442.56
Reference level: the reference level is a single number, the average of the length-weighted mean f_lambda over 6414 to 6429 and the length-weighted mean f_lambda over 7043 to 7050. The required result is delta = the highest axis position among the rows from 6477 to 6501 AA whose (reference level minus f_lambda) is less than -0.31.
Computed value 6487.22 AA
